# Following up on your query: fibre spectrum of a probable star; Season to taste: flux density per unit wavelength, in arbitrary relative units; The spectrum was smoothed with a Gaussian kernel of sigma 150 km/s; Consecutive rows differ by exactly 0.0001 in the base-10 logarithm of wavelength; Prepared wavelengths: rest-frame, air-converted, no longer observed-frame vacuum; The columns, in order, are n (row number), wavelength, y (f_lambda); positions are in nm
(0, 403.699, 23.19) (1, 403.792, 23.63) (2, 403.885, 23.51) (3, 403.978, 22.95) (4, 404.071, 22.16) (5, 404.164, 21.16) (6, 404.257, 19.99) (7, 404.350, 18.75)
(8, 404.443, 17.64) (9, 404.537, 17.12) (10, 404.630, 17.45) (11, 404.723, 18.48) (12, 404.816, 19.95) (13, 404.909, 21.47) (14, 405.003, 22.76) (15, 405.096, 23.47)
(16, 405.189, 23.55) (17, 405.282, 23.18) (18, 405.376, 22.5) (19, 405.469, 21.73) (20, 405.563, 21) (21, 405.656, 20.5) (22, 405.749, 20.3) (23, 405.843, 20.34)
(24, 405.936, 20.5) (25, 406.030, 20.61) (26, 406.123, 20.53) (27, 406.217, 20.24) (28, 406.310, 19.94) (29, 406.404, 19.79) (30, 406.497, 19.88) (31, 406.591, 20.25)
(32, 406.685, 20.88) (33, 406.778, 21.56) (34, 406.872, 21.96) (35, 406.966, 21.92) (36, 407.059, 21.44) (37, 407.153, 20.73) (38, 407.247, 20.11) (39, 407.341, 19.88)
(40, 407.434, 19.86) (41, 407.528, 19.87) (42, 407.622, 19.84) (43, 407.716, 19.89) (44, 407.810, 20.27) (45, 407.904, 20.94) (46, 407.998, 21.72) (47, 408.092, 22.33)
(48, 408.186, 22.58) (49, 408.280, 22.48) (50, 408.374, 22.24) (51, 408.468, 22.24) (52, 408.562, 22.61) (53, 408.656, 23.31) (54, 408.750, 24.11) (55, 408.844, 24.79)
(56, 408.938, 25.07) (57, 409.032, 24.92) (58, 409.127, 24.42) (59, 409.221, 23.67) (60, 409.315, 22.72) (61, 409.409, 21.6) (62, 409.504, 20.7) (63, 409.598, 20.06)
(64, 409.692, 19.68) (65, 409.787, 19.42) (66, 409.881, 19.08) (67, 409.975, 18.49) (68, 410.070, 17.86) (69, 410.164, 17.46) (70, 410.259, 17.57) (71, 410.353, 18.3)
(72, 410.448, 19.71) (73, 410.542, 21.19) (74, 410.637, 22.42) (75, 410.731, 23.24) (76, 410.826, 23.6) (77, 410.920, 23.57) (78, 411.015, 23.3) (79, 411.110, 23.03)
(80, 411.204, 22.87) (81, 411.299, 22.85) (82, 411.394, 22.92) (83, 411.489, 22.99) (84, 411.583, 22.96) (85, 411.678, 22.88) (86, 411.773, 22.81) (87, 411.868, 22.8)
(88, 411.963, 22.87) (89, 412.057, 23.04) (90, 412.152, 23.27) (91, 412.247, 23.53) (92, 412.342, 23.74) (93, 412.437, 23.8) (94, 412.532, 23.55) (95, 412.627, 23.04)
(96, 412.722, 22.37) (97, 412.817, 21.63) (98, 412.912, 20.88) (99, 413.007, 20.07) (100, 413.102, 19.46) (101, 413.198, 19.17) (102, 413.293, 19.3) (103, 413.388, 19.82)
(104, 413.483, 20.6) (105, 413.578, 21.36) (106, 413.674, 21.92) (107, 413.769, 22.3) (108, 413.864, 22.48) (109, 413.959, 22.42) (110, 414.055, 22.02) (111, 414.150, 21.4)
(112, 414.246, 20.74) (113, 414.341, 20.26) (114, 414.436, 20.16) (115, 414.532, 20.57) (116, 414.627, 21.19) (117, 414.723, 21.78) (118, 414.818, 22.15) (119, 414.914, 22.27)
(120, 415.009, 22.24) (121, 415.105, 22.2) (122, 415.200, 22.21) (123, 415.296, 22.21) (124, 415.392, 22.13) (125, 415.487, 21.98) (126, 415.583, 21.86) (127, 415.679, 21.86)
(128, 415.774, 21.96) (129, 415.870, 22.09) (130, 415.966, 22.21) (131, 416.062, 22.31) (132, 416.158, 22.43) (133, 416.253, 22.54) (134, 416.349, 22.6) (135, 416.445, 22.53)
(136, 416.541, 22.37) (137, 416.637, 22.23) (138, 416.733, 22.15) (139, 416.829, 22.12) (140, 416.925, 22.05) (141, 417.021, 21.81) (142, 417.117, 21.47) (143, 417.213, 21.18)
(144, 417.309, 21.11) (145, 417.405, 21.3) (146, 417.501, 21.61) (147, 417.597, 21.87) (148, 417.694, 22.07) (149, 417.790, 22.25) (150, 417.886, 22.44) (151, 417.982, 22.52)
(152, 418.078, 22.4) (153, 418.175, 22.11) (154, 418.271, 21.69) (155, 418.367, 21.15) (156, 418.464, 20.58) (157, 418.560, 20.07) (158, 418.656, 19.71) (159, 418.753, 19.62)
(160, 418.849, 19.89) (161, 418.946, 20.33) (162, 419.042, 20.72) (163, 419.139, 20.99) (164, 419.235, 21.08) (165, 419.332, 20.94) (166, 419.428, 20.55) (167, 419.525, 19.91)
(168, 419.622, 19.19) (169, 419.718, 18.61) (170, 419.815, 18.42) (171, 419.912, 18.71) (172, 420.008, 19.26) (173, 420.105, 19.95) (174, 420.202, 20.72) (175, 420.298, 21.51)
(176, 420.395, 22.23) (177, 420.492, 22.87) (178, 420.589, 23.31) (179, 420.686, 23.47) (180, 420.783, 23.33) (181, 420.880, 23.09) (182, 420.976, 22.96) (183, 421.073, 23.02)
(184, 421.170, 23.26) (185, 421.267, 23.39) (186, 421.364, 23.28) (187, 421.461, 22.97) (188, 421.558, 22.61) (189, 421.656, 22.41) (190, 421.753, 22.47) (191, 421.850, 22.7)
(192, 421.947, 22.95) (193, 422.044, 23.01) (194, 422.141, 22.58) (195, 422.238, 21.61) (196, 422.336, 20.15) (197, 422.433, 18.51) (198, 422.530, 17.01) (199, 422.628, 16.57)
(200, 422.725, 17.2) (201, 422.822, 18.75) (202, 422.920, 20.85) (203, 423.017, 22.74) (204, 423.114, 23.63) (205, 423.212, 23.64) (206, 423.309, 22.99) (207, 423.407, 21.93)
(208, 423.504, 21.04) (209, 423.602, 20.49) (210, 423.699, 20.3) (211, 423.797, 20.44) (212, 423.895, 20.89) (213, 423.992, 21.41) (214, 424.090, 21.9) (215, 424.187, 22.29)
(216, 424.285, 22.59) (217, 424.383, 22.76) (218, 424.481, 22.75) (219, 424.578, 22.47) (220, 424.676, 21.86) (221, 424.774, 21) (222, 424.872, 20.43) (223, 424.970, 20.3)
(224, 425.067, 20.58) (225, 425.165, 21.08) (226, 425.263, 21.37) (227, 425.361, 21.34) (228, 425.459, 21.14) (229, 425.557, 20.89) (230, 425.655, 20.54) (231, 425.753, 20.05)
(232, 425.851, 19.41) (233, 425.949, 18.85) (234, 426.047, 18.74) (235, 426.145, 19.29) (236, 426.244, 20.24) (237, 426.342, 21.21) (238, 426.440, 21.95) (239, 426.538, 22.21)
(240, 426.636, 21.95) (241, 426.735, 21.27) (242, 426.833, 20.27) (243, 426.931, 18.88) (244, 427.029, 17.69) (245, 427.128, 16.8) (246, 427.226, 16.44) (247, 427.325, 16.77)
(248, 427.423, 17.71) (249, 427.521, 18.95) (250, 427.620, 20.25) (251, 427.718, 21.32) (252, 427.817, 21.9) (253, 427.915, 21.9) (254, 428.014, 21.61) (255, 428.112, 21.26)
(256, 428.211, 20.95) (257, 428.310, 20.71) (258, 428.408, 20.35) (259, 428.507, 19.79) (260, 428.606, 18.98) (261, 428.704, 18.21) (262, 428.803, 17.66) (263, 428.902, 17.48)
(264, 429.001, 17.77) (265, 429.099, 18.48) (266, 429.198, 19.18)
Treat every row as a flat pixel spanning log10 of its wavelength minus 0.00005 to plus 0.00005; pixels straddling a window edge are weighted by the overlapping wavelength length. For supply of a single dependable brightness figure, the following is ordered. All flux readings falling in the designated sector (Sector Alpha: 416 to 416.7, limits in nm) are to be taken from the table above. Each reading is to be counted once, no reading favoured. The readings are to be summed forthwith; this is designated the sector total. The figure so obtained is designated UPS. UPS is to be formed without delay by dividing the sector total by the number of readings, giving 22.4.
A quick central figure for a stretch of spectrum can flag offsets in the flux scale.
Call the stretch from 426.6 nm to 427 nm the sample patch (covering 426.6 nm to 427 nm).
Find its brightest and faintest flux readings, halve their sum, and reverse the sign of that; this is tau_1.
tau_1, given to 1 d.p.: -20.4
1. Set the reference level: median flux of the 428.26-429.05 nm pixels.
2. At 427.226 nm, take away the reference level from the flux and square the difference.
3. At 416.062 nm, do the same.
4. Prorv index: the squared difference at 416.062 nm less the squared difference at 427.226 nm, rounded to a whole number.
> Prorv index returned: 9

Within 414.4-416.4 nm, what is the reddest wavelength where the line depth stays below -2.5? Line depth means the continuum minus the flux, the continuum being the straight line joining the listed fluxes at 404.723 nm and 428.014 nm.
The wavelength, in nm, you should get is 416.349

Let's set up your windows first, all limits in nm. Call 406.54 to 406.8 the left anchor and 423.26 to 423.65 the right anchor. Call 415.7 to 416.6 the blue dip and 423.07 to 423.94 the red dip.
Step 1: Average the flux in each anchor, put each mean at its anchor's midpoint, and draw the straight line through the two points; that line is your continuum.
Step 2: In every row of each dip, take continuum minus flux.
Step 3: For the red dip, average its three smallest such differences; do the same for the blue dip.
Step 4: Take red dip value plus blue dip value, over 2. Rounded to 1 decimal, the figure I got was -1.5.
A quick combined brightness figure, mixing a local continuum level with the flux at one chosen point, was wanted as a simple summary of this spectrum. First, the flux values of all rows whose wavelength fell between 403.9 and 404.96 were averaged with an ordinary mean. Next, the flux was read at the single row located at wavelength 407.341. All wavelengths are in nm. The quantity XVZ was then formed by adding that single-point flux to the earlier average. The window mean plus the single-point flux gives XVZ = 40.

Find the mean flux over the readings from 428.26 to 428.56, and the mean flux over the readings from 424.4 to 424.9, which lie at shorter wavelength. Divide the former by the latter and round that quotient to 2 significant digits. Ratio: 0.93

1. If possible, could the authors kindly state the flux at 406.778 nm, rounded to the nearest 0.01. 21.56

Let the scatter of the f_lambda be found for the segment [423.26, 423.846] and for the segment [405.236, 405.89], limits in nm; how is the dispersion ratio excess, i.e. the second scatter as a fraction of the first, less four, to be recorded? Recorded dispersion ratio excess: -2.9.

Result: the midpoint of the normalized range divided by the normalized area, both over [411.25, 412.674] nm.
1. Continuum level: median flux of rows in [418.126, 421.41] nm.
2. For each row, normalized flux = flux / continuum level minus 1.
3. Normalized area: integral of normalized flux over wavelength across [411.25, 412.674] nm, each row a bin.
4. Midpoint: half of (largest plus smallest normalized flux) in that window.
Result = 0.8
